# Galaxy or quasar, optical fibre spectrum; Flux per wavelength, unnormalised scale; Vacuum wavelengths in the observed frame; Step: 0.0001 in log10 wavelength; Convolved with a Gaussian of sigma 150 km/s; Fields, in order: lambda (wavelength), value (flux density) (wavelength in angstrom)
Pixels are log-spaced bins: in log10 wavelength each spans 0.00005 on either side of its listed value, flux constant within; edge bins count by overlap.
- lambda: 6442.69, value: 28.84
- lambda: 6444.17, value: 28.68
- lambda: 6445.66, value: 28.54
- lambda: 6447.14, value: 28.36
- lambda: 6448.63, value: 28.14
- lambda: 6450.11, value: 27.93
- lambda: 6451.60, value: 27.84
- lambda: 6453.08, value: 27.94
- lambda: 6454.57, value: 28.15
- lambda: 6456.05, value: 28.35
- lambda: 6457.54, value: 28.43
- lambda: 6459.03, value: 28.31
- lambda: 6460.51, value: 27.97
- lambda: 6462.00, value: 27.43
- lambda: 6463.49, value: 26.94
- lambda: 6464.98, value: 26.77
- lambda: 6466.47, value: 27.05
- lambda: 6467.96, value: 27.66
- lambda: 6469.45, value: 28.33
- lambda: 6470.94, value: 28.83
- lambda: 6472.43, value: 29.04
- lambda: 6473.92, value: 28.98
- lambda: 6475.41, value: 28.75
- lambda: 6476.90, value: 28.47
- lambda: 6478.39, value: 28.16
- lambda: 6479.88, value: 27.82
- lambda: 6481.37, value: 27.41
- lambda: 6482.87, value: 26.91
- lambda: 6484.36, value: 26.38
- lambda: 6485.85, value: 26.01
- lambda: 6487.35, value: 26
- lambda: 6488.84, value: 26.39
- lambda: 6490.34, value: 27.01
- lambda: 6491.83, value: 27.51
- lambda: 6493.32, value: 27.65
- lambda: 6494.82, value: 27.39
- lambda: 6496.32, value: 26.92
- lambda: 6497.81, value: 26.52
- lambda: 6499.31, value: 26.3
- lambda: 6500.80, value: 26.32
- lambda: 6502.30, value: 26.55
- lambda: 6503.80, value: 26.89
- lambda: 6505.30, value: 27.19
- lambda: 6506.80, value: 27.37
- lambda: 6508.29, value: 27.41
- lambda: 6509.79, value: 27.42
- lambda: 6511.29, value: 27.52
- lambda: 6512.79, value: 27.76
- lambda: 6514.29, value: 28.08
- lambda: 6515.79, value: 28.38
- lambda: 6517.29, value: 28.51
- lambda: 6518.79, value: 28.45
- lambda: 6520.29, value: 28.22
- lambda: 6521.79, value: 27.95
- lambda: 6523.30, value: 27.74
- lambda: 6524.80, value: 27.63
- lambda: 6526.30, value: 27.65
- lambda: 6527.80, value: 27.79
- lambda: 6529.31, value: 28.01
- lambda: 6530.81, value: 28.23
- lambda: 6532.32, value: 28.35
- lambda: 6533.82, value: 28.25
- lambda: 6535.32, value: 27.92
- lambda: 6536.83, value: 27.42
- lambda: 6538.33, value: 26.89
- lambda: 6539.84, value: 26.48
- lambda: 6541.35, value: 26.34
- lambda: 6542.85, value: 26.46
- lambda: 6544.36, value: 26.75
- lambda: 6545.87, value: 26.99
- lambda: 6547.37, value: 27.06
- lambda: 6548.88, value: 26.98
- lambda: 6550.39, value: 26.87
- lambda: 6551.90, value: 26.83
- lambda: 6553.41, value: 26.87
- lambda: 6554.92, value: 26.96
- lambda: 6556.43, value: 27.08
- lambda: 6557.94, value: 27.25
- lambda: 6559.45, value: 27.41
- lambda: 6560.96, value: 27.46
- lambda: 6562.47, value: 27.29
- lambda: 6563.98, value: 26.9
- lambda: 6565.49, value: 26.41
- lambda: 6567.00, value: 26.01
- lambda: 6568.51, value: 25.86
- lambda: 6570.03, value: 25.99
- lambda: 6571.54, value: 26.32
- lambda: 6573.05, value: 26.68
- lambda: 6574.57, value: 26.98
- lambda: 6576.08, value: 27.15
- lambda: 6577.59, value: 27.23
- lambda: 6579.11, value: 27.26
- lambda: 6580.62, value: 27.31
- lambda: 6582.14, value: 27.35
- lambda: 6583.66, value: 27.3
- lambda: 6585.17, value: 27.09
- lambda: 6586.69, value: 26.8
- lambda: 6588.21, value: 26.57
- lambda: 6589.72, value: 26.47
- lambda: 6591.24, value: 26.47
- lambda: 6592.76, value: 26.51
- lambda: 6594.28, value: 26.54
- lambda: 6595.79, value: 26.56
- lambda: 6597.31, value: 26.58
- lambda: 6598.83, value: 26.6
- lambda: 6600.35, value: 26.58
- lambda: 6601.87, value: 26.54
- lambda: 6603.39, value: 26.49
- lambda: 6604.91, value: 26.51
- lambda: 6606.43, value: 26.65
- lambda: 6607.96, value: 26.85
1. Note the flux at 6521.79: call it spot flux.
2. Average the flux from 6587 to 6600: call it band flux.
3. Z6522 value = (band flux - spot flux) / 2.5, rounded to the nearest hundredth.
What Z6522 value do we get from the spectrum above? -0.56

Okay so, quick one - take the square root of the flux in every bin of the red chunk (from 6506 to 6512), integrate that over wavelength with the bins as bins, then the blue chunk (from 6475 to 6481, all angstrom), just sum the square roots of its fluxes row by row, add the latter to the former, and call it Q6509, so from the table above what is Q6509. 52.7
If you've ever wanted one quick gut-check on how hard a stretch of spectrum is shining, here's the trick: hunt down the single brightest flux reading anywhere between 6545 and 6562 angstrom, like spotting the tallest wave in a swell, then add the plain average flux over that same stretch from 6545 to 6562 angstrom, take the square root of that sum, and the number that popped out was 7.384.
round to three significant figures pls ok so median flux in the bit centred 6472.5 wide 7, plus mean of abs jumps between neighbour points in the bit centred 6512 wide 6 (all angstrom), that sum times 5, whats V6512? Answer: 145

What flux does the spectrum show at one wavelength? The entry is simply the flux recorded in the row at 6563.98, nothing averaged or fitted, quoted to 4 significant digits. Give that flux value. 26.90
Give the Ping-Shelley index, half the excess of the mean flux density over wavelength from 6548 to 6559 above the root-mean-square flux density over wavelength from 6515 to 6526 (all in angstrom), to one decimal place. -0.6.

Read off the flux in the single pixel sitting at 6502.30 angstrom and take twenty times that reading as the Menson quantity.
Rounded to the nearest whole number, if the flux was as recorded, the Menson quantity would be 531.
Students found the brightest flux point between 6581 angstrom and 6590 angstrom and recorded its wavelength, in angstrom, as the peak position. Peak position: 6582.14 angstrom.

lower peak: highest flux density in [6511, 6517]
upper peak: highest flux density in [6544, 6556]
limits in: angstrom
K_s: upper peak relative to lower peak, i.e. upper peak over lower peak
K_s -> 0.95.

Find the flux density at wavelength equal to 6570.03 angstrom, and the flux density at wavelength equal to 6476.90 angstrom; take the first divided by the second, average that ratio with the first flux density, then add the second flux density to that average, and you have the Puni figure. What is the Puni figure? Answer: 41.9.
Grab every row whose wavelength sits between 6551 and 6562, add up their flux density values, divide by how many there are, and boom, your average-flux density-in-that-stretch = 27.1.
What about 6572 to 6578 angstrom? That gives 27.0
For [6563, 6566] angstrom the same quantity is 26.7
